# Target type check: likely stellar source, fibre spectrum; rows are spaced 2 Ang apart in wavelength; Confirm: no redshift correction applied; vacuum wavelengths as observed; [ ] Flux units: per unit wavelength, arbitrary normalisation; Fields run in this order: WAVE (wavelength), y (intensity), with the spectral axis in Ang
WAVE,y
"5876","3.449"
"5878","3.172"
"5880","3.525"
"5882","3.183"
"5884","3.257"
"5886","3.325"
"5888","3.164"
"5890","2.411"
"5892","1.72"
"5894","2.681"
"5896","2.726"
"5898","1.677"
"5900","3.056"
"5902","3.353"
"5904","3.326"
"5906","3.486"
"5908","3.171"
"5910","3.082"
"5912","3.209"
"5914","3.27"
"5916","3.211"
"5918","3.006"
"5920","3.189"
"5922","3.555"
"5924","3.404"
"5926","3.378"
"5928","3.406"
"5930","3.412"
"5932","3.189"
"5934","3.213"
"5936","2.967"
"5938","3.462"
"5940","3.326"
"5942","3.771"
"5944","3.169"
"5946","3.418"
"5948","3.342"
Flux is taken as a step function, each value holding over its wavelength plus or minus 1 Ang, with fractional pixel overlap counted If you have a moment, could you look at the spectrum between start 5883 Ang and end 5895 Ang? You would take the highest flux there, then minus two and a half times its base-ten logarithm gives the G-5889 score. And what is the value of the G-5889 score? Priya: -1.30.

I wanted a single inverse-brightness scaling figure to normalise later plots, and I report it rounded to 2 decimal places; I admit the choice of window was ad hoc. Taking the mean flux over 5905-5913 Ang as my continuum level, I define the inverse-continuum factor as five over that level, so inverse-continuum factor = 1.54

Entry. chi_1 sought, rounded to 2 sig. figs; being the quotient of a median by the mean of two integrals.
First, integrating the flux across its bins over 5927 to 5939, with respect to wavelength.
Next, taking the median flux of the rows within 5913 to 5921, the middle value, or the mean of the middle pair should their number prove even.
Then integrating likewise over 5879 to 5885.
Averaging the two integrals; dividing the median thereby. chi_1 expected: 0.11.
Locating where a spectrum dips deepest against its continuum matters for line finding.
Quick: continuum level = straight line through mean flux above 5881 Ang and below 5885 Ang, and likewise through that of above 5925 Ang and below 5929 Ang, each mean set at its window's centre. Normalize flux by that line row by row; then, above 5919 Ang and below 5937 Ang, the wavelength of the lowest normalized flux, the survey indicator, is 5936 Ang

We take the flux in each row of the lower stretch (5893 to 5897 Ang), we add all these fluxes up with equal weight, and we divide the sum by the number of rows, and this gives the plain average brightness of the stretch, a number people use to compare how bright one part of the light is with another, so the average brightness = 2.70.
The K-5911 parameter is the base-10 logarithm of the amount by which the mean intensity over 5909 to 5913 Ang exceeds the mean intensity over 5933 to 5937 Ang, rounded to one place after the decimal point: -1.3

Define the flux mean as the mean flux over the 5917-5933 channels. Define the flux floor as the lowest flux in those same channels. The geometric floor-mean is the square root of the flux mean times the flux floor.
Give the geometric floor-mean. 3.2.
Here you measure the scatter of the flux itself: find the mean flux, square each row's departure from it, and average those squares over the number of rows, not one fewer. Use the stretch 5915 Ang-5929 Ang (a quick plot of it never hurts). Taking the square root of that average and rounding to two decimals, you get 0.17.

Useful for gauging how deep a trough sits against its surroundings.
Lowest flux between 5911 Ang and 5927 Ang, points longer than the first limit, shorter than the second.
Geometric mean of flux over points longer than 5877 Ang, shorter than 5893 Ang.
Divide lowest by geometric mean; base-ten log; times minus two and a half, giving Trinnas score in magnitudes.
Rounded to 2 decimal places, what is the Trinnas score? -0.04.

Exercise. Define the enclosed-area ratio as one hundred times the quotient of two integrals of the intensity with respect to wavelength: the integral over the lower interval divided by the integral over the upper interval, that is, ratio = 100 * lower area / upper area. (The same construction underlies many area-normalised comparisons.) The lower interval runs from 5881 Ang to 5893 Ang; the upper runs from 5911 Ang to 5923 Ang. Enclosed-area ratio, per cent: 88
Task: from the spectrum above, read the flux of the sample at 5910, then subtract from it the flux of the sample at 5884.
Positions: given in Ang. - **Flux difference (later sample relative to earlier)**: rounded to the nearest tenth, -0.2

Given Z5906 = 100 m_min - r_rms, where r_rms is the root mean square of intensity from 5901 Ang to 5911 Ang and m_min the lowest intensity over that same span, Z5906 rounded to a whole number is 305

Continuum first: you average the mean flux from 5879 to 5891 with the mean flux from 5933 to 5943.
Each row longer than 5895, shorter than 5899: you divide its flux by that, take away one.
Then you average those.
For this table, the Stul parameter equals -0.32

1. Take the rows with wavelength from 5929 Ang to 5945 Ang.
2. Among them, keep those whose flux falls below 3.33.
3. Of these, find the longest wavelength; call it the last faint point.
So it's 5944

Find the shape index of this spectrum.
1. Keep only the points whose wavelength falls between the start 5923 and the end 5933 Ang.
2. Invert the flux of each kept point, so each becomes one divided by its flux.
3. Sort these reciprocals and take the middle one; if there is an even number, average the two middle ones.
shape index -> 0.29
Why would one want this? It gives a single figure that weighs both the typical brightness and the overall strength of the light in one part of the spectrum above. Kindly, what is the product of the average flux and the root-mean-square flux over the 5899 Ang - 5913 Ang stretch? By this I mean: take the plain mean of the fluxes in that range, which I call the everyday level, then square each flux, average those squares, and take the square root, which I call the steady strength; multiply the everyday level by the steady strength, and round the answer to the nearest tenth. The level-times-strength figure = 10.5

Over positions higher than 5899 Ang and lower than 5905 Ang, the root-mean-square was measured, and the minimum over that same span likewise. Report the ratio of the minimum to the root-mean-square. 0.94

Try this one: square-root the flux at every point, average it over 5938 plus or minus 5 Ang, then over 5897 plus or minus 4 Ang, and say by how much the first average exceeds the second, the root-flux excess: 0.25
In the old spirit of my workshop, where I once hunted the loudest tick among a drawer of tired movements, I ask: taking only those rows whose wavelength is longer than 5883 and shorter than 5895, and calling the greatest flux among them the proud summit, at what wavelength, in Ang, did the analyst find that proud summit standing 5886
